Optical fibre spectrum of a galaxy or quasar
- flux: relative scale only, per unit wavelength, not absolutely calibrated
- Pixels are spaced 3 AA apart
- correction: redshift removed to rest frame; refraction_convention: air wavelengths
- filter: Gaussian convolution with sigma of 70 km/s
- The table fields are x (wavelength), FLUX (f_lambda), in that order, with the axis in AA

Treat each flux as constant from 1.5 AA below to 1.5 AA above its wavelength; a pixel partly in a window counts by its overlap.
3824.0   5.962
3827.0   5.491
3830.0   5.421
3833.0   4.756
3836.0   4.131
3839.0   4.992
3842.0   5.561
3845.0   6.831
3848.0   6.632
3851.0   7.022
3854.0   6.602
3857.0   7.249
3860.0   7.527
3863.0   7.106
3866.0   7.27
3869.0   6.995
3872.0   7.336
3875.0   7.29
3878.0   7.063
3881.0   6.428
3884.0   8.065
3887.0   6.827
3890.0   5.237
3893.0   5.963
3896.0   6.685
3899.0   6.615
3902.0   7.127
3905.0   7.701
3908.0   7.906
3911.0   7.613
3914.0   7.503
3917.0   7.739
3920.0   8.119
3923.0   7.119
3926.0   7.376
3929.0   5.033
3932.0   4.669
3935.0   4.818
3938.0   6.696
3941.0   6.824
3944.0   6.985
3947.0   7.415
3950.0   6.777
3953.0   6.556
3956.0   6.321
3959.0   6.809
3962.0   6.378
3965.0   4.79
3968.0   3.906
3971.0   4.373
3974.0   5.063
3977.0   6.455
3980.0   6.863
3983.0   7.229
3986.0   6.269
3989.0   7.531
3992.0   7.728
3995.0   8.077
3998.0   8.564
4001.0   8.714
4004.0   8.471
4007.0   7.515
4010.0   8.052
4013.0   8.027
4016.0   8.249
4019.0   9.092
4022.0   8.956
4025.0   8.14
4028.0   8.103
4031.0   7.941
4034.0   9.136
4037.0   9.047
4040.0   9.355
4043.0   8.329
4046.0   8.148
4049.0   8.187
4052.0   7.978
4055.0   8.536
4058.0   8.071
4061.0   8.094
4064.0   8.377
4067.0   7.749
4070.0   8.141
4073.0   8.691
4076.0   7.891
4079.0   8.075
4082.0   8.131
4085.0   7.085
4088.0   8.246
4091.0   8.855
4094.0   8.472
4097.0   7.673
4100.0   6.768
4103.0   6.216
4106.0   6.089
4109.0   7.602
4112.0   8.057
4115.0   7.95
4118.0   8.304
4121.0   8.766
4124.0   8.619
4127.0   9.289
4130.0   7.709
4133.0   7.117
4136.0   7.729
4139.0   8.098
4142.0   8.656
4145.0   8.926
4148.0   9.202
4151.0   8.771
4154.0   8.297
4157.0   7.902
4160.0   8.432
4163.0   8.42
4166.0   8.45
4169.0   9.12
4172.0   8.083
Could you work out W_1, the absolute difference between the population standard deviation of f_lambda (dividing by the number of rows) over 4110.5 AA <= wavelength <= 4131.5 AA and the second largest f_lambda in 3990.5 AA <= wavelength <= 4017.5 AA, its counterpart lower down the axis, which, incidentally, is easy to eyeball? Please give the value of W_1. 8.1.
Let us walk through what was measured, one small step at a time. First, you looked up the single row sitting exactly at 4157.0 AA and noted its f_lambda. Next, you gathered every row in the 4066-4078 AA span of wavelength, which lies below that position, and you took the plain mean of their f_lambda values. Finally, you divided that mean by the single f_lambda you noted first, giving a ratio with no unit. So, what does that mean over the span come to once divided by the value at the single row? 1.03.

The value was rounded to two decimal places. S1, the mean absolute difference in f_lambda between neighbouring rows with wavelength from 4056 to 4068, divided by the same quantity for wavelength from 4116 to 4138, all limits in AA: 0.46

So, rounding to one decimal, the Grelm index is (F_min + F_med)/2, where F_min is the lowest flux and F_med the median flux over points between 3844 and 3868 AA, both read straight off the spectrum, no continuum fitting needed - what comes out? 6.8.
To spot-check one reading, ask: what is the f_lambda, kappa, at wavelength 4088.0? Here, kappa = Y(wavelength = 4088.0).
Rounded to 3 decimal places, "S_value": 8.246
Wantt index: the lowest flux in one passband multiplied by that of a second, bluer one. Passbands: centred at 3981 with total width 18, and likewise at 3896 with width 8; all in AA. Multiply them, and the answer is 30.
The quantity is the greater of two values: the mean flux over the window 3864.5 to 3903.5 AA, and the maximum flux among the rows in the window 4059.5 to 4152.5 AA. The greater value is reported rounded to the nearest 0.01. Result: 9.29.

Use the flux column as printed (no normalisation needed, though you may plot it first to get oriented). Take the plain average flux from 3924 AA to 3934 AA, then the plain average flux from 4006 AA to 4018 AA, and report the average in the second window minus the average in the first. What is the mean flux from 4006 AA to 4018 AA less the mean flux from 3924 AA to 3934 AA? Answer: 2.3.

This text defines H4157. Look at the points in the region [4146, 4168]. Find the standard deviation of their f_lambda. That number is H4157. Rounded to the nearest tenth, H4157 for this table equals 0.4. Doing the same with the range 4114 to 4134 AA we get 0.7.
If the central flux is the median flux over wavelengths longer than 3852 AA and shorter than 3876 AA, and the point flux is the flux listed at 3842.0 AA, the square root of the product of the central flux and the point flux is 6.4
